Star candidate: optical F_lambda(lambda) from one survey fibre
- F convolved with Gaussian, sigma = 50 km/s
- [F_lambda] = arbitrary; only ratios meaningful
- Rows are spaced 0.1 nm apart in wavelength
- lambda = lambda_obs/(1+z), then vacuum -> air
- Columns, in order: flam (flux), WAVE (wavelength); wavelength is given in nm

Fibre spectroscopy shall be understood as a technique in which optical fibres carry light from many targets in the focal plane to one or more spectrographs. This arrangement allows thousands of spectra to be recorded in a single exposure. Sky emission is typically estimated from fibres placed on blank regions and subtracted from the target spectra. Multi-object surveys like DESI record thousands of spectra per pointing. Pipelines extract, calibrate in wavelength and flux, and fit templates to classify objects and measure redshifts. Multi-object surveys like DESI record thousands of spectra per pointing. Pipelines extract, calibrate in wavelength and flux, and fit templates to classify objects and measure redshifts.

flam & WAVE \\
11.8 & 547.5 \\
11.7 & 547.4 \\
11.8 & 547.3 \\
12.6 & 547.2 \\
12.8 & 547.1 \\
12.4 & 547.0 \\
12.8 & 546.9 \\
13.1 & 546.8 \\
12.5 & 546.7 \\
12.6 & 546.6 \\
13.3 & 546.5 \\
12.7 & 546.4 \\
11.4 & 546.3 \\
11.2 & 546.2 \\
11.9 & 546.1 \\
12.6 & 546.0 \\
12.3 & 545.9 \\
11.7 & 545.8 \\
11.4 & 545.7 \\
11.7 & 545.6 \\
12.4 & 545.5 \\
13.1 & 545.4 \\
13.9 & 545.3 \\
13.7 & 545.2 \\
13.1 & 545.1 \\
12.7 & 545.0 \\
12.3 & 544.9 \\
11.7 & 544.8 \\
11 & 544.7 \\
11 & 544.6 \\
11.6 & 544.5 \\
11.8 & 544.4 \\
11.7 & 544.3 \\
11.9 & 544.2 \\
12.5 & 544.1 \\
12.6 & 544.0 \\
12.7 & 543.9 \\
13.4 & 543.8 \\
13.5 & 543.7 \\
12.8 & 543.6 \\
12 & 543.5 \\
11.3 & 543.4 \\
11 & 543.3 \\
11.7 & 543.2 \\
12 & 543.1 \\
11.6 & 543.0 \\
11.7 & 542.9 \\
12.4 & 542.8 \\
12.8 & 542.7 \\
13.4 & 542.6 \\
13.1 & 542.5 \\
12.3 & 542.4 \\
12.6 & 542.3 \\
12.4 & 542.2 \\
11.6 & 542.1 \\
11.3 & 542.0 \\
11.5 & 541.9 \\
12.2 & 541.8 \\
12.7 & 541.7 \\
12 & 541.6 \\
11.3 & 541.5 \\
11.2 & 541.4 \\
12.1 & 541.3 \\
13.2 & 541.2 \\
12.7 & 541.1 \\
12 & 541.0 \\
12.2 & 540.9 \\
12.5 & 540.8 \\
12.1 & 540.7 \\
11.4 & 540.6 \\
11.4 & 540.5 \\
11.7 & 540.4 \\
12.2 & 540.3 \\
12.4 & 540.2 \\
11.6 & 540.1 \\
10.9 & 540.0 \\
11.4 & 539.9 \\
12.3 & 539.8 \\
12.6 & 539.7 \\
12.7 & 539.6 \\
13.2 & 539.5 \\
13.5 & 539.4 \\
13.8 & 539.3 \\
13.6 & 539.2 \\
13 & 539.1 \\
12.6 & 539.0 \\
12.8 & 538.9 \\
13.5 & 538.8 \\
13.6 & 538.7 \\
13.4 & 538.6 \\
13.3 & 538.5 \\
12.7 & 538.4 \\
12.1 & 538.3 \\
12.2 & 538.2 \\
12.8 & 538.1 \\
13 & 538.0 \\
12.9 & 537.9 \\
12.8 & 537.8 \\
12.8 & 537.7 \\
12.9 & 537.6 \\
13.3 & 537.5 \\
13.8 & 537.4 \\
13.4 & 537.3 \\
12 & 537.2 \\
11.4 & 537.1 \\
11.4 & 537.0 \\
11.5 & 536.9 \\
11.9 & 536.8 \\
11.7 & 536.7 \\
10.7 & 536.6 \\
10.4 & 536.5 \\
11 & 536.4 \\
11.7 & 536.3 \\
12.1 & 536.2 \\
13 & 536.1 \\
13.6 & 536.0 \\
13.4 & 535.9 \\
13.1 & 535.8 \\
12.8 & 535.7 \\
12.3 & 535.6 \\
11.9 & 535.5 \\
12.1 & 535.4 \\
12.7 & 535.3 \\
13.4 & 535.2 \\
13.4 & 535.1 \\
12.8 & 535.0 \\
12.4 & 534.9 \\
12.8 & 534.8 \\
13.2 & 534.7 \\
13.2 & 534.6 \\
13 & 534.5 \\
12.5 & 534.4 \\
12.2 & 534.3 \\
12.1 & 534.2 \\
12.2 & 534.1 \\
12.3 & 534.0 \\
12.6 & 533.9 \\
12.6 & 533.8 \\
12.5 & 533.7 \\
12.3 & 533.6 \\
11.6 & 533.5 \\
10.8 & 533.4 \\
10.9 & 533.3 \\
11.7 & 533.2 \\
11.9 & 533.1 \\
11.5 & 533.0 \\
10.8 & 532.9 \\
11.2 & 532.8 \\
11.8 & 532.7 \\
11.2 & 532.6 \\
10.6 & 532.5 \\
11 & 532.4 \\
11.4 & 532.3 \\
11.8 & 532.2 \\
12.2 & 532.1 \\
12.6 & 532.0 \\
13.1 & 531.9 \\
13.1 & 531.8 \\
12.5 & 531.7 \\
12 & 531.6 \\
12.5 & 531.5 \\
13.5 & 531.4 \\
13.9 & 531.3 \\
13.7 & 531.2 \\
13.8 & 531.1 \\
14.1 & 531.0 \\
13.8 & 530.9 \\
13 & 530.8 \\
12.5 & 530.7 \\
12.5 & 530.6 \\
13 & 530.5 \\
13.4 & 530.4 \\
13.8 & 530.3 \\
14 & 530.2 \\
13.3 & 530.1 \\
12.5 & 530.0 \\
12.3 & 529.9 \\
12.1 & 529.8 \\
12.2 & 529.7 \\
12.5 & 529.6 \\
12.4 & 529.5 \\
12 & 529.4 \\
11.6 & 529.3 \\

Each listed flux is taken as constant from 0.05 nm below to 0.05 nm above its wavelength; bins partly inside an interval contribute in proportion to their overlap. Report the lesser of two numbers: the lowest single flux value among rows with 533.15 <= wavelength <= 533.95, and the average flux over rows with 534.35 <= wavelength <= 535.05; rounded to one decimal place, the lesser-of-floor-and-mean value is 10.8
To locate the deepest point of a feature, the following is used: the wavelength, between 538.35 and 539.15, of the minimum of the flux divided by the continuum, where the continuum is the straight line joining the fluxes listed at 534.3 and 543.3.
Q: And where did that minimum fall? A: 539.0 nm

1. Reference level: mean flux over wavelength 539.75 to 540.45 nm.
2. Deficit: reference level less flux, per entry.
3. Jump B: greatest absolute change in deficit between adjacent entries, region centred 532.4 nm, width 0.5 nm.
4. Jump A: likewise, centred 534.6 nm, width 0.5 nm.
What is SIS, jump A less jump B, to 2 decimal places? -0.10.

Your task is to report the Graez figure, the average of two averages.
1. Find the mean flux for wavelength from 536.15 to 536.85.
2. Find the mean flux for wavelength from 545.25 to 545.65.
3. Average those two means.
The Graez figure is 12.1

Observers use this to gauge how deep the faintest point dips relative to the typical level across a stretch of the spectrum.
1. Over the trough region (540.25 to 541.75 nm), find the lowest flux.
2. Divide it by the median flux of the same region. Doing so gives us 0.926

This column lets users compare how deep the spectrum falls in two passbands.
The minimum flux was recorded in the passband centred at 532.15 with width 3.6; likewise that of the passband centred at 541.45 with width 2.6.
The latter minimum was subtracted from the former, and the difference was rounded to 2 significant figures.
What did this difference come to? -0.60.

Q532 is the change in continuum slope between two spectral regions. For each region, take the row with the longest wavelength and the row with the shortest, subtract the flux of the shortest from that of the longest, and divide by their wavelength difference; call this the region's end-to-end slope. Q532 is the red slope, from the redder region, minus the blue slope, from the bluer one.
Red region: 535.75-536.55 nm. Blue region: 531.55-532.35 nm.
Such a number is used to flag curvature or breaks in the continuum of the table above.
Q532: -3.0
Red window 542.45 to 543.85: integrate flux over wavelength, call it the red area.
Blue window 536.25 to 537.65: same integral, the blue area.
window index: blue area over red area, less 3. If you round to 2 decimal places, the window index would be -2.03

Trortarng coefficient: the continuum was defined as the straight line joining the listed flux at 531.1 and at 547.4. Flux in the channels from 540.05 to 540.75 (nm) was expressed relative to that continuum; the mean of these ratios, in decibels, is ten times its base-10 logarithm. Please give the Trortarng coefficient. -0.3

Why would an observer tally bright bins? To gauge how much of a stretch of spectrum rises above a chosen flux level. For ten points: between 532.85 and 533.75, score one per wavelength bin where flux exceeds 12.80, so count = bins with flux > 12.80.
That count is 0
